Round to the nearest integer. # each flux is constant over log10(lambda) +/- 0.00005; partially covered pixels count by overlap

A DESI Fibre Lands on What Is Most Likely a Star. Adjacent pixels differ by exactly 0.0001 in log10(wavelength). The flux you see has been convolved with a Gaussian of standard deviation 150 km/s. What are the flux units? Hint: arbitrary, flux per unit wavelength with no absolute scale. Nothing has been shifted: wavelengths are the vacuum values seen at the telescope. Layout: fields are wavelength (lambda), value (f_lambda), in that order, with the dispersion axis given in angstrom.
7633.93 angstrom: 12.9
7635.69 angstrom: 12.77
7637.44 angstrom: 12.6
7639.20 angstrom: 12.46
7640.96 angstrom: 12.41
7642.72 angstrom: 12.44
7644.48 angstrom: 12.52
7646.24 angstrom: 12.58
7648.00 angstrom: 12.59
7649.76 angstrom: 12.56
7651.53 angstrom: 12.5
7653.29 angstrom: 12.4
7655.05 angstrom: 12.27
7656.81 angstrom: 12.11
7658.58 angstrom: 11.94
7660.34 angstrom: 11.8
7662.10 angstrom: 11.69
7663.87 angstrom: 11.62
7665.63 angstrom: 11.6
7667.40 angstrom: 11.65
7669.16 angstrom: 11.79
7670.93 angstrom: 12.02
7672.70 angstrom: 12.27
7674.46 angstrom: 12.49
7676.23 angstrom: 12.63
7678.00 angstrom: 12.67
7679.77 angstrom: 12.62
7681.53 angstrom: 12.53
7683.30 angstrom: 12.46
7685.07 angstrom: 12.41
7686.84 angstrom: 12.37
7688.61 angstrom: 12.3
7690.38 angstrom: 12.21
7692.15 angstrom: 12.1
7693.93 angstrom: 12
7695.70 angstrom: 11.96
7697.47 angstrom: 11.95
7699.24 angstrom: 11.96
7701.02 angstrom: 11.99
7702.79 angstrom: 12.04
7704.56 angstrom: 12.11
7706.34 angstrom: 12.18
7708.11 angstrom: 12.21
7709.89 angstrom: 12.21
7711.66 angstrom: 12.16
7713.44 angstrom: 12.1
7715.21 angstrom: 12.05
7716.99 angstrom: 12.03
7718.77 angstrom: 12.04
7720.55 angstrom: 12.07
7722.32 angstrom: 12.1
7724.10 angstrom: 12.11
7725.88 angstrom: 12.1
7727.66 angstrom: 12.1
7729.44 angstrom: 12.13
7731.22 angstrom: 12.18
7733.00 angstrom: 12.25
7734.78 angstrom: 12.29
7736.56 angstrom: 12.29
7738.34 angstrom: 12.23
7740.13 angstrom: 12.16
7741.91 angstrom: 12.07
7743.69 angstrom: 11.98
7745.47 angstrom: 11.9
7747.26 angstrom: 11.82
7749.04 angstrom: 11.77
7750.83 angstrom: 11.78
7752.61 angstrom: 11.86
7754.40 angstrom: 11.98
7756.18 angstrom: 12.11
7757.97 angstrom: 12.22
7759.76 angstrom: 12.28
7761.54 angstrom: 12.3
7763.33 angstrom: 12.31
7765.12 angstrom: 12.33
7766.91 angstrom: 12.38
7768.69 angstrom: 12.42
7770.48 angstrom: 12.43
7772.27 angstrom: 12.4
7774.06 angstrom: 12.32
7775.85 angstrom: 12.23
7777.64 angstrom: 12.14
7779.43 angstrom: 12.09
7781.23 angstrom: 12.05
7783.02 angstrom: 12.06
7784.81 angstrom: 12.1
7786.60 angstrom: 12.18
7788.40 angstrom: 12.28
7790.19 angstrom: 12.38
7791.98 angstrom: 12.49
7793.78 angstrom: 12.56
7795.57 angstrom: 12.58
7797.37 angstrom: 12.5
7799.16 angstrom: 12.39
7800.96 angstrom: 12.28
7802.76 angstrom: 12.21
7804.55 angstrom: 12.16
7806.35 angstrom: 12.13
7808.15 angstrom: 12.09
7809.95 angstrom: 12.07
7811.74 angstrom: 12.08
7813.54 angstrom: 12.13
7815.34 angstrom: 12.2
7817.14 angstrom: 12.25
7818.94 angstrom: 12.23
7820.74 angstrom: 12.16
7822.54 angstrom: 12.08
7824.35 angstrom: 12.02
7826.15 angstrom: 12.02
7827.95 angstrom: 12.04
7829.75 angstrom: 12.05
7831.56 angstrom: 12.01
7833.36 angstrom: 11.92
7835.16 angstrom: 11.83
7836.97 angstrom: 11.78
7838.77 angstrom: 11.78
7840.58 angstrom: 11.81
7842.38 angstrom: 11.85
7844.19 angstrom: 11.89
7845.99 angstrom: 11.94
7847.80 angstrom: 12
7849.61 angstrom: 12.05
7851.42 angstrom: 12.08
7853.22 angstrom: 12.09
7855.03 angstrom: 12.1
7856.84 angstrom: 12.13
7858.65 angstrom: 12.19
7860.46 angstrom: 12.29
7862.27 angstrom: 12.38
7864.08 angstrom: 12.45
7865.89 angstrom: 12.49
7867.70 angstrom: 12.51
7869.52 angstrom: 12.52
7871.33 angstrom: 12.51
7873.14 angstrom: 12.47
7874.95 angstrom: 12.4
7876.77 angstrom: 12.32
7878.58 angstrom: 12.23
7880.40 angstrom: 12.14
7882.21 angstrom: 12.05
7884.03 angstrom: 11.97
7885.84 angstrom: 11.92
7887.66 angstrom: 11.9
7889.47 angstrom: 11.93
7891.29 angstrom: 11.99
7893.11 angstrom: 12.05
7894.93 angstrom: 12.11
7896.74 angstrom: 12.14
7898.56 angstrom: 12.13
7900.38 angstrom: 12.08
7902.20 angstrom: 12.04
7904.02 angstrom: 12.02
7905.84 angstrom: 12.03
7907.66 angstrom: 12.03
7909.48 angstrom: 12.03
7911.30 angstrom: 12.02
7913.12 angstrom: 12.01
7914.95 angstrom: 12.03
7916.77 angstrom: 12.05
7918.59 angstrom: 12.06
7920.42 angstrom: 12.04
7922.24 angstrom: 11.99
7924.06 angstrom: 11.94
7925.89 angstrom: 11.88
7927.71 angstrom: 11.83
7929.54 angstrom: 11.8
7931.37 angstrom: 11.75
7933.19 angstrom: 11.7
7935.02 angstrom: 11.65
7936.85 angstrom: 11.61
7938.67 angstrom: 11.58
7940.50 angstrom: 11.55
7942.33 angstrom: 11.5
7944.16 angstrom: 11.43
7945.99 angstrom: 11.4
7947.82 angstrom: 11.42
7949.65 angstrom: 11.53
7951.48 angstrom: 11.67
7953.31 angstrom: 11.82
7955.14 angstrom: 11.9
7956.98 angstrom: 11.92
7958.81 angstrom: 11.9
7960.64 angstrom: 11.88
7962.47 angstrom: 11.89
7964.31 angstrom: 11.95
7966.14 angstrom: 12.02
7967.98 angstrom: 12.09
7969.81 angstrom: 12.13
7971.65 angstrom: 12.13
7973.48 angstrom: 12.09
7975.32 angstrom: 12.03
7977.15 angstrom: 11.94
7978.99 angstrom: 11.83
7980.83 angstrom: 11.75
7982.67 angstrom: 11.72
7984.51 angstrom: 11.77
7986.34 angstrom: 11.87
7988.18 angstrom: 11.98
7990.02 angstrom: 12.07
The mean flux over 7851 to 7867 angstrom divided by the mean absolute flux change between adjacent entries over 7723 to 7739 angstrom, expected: 377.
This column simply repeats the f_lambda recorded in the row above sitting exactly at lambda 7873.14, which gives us 12.47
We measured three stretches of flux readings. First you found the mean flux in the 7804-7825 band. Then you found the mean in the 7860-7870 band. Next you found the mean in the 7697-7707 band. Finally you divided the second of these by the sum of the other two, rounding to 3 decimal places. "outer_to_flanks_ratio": 0.515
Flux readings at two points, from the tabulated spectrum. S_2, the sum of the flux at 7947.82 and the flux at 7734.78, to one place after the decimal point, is 23.7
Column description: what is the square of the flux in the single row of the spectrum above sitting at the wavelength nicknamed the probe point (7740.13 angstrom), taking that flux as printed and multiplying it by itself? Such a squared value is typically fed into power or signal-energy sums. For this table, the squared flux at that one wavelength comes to 148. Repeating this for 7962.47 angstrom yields 141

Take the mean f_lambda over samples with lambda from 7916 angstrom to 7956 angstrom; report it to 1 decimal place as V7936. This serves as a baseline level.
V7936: 11.7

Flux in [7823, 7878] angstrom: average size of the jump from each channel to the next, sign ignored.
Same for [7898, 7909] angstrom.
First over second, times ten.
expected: 18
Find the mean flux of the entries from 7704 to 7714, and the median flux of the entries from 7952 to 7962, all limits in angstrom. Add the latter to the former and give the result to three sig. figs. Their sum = 24.1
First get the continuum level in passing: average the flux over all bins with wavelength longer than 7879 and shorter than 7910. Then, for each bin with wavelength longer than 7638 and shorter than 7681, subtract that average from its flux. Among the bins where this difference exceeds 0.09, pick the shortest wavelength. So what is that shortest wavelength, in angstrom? 7639.20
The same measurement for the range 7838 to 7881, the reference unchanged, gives 7856.84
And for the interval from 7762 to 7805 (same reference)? 7763.33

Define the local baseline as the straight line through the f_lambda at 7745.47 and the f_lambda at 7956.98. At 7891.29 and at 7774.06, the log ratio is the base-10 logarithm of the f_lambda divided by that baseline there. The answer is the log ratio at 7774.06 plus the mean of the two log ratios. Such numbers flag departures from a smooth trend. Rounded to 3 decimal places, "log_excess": 0.024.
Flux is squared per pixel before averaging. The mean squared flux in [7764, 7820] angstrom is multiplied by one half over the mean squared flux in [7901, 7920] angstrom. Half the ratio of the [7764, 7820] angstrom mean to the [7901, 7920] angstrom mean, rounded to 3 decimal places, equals 0.519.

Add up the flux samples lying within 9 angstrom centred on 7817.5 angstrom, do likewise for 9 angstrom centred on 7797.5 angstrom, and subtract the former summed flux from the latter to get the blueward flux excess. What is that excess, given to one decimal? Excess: 1.3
